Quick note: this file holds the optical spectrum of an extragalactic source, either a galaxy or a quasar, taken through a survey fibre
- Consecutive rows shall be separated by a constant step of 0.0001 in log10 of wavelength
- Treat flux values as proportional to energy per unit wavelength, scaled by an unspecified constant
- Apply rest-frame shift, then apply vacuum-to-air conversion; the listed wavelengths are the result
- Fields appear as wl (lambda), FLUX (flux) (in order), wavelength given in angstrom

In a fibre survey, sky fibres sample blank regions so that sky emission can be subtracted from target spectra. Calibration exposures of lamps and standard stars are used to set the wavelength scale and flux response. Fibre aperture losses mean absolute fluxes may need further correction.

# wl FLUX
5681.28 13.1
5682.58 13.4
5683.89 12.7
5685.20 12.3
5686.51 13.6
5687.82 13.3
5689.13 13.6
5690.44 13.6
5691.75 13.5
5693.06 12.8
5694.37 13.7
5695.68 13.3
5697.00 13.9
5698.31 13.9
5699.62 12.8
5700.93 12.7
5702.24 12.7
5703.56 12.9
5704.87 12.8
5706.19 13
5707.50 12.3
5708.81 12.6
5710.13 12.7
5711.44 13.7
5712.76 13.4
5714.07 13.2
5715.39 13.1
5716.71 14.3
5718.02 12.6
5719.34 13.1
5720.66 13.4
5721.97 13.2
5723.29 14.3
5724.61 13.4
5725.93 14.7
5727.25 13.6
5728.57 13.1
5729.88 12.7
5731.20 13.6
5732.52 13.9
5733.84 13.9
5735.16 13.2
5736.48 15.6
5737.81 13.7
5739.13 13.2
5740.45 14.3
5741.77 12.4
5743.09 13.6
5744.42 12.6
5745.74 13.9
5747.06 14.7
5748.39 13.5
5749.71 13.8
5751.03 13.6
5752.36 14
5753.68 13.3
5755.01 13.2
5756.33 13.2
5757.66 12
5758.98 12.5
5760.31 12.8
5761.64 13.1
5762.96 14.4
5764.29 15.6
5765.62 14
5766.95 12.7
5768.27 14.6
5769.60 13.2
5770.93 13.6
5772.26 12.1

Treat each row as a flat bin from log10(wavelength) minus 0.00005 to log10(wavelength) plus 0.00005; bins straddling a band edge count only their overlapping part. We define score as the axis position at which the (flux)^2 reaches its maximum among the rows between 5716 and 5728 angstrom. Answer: 5725.93 angstrom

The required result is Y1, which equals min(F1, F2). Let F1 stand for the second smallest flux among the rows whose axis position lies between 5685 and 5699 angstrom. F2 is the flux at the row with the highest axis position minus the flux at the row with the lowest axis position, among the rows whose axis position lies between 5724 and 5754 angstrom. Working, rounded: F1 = 12.8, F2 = -0.1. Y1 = -0.1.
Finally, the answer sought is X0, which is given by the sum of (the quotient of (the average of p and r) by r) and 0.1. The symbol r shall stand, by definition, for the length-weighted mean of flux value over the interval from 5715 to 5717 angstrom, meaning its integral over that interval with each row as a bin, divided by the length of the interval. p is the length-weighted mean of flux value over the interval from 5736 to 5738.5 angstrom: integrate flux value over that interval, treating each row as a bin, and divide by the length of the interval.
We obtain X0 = 1.13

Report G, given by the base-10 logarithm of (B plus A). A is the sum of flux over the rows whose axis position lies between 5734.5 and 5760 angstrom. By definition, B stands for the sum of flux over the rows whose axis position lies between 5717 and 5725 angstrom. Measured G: 2.53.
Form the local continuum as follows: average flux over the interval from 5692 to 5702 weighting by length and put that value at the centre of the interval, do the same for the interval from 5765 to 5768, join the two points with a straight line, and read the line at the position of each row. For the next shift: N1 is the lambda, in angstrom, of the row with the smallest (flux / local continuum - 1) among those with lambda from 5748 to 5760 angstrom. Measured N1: 5757.66 angstrom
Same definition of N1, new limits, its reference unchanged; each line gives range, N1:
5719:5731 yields 5729.88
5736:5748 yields 5741.77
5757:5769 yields 5757.66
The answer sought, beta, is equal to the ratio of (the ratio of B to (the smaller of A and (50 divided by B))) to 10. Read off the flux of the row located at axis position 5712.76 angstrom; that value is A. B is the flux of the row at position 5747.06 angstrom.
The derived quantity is 0.43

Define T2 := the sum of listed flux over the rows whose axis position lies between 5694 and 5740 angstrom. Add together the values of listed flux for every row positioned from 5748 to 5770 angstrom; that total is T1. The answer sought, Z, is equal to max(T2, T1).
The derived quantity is 468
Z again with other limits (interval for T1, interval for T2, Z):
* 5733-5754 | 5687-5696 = 219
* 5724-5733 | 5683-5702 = 186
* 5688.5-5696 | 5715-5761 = 472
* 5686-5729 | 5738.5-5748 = 439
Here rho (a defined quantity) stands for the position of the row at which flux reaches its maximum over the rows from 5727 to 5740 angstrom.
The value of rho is 5736.48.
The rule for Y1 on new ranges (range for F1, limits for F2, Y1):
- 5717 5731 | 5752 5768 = -1.3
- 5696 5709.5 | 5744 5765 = 3.0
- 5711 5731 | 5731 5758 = -1.6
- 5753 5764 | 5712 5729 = -0.3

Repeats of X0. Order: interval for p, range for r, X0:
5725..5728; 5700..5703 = 1.15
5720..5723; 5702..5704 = 1.13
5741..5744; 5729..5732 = 1.09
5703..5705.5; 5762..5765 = 1.03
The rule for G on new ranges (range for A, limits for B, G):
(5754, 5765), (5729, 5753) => 2.55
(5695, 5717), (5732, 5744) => 2.54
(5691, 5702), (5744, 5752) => 2.28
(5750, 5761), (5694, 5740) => 2.76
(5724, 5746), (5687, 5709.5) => 2.66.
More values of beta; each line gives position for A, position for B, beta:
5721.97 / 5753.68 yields 0.35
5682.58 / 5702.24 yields 0.32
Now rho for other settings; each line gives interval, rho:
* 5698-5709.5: 5698.31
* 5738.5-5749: 5747.06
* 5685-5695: 5694.37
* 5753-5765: 5764.29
